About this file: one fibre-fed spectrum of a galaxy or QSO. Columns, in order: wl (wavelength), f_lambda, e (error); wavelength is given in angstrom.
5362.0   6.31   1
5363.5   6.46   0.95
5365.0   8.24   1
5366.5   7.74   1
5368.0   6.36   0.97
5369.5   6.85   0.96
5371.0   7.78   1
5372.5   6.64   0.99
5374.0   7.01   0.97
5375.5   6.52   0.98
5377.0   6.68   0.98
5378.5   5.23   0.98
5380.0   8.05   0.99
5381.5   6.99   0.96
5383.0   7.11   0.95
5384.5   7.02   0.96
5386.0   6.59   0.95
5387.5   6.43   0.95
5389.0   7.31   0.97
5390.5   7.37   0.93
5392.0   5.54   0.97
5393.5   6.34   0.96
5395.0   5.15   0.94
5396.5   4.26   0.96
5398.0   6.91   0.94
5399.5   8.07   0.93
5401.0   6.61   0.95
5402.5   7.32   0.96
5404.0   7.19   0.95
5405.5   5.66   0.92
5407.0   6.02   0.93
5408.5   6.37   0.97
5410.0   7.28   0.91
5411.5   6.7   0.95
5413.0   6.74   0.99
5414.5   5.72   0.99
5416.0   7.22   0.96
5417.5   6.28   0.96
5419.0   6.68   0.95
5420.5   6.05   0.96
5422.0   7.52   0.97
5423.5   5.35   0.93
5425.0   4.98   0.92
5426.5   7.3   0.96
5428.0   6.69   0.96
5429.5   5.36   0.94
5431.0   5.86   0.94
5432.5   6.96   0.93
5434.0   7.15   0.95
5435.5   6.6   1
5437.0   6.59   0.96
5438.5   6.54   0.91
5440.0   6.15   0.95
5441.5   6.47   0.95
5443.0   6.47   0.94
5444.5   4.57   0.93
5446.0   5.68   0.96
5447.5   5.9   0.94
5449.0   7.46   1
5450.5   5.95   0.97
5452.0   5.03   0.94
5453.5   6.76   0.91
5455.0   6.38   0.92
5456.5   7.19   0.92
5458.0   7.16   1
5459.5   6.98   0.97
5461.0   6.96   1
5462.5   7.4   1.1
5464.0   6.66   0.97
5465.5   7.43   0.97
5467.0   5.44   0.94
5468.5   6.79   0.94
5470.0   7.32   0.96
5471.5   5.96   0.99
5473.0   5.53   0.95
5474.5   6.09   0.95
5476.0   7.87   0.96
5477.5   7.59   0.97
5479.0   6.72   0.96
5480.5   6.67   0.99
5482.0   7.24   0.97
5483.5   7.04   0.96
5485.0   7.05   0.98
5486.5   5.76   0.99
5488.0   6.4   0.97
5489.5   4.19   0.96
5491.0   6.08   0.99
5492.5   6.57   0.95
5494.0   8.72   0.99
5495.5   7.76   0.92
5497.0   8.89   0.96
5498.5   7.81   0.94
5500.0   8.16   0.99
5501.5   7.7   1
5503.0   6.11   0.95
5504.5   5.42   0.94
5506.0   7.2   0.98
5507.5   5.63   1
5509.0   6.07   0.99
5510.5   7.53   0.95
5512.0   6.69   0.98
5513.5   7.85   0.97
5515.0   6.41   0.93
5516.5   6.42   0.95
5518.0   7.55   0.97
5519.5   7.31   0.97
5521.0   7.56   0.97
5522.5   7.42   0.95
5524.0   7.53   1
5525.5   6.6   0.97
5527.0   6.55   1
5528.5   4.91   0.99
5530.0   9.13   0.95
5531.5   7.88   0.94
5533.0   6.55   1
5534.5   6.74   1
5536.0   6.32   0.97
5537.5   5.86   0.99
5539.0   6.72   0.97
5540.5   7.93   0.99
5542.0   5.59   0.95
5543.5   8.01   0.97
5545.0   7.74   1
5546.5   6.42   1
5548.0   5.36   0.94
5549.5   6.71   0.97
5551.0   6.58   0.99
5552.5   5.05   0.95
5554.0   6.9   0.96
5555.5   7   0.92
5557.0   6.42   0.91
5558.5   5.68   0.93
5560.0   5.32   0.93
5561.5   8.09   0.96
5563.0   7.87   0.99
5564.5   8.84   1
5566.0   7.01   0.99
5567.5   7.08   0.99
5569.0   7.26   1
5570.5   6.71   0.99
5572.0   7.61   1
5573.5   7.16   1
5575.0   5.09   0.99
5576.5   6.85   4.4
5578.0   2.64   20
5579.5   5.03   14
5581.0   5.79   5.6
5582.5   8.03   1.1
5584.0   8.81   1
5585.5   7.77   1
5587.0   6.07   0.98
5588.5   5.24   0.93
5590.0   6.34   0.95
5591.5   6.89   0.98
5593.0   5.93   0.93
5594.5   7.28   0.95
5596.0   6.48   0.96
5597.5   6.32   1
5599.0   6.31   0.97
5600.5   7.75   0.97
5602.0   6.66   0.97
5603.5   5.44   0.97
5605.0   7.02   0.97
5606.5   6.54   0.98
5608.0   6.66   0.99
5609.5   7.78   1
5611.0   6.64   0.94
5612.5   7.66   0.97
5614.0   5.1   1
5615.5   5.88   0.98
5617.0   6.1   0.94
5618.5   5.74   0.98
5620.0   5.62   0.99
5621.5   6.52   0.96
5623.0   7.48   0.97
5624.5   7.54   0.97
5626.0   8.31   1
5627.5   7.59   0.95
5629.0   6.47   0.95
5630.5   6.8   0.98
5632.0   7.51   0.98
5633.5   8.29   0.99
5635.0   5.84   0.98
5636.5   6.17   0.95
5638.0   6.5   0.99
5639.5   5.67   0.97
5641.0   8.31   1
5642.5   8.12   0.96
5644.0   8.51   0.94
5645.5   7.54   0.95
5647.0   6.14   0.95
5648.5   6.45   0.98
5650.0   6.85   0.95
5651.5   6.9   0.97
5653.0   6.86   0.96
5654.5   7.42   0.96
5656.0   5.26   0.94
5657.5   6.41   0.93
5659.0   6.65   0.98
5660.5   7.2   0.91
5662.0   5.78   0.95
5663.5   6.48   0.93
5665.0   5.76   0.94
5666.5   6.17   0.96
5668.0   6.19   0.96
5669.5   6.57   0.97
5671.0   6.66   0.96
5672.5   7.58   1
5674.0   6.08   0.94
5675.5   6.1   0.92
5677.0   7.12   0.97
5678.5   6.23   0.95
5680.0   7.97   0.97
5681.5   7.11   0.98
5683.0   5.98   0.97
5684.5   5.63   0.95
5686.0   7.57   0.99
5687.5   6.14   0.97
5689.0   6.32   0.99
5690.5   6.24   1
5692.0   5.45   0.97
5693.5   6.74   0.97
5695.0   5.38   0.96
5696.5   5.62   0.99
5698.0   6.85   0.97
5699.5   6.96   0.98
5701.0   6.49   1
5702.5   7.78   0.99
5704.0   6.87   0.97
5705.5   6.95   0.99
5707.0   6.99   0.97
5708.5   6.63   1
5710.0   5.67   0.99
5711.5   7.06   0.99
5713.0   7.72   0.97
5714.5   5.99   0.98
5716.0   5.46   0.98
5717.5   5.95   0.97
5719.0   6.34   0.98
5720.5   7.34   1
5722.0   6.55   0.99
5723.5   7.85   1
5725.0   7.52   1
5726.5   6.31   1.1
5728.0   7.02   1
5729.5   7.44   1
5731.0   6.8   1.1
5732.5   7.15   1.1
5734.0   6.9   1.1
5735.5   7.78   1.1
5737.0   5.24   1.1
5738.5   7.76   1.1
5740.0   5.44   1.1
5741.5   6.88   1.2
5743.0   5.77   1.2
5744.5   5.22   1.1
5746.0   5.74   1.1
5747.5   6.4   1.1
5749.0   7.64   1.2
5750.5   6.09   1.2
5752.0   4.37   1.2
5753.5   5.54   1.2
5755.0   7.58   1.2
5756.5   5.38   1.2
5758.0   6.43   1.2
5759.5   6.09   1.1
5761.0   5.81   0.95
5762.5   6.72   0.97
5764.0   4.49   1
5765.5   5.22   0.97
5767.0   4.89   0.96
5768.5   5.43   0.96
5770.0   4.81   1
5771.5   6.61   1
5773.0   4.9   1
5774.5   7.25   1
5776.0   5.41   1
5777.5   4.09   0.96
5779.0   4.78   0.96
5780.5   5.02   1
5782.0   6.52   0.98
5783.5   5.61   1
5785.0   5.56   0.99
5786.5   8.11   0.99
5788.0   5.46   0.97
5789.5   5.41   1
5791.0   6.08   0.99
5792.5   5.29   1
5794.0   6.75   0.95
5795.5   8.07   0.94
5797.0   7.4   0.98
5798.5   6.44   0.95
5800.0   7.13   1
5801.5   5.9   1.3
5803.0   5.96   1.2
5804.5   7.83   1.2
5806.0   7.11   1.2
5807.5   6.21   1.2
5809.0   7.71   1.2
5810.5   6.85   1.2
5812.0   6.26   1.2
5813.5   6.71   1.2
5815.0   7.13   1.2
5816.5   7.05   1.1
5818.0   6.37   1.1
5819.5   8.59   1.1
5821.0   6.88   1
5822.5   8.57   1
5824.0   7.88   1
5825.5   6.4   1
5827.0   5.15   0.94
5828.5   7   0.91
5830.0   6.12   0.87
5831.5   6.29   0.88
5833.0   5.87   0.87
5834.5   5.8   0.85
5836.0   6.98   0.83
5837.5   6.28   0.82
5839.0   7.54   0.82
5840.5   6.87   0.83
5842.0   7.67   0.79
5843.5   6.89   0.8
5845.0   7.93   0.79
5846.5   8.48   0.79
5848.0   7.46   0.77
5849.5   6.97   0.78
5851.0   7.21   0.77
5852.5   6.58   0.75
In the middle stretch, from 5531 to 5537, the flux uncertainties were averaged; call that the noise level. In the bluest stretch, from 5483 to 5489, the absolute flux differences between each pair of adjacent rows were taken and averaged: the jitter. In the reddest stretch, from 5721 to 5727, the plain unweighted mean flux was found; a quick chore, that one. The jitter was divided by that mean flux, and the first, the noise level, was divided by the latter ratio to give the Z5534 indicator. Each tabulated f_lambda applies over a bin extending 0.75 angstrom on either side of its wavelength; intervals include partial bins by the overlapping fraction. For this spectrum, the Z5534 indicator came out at 11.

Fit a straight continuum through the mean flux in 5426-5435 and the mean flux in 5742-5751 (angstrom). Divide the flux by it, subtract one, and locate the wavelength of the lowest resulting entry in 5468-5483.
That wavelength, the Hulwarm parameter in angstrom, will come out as 5473.0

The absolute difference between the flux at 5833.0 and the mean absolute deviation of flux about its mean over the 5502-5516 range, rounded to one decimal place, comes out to 5.2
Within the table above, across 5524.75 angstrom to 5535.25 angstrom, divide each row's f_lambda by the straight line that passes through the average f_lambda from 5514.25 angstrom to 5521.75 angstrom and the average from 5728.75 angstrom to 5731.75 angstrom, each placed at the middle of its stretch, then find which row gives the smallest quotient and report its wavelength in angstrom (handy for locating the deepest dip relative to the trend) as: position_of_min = 5528.5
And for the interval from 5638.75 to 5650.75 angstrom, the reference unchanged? 5639.5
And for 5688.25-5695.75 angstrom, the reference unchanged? 5695.0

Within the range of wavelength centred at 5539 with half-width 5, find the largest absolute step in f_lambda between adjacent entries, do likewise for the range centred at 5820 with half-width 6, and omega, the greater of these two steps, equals 2.42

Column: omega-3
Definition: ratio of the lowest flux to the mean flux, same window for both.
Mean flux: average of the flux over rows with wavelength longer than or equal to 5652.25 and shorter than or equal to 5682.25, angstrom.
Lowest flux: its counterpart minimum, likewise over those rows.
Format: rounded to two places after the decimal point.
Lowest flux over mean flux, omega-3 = 0.80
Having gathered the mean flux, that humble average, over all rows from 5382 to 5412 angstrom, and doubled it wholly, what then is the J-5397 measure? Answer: 13.1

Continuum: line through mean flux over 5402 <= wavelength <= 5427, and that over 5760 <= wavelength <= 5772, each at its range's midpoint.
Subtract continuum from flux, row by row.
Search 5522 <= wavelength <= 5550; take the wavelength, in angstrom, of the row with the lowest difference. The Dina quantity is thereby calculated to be 5528.5 angstrom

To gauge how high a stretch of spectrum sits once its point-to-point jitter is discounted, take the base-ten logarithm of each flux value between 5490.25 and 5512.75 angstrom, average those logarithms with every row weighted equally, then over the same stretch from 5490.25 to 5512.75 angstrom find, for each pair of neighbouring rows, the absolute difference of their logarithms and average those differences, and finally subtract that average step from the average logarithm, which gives 0.779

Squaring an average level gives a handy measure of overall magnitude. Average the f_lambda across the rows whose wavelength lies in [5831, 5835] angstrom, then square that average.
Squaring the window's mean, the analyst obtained 36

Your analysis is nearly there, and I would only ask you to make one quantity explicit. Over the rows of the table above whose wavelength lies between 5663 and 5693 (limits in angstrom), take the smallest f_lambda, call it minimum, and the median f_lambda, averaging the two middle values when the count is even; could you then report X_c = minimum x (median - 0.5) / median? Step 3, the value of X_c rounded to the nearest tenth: 5.0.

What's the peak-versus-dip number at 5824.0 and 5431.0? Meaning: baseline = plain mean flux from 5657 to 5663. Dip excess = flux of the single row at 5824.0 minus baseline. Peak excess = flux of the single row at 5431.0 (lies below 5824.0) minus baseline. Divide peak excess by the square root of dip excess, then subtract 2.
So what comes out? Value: -2.6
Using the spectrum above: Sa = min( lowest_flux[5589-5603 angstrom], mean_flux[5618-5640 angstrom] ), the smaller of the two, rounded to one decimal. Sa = 5.9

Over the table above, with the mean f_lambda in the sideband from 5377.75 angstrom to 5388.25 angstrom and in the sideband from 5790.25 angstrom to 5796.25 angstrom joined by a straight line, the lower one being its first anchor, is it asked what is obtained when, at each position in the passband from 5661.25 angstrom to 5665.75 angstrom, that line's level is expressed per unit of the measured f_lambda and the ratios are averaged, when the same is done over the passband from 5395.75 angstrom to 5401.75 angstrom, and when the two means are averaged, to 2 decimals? 1.11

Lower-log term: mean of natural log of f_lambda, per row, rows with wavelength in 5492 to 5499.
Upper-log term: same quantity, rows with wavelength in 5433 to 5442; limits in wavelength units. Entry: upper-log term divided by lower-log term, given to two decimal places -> 0.91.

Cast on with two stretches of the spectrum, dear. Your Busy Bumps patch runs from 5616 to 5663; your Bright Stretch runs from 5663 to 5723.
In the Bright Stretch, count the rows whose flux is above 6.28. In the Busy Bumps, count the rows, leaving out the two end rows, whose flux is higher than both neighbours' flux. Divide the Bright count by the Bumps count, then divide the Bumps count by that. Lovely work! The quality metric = 2.8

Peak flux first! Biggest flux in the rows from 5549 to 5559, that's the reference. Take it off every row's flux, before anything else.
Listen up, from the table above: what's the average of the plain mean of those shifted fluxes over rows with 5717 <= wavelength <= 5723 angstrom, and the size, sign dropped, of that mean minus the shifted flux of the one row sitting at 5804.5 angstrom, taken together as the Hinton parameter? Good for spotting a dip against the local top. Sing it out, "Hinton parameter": 0.4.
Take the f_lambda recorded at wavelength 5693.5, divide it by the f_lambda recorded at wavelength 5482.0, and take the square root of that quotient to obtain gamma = 0.96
